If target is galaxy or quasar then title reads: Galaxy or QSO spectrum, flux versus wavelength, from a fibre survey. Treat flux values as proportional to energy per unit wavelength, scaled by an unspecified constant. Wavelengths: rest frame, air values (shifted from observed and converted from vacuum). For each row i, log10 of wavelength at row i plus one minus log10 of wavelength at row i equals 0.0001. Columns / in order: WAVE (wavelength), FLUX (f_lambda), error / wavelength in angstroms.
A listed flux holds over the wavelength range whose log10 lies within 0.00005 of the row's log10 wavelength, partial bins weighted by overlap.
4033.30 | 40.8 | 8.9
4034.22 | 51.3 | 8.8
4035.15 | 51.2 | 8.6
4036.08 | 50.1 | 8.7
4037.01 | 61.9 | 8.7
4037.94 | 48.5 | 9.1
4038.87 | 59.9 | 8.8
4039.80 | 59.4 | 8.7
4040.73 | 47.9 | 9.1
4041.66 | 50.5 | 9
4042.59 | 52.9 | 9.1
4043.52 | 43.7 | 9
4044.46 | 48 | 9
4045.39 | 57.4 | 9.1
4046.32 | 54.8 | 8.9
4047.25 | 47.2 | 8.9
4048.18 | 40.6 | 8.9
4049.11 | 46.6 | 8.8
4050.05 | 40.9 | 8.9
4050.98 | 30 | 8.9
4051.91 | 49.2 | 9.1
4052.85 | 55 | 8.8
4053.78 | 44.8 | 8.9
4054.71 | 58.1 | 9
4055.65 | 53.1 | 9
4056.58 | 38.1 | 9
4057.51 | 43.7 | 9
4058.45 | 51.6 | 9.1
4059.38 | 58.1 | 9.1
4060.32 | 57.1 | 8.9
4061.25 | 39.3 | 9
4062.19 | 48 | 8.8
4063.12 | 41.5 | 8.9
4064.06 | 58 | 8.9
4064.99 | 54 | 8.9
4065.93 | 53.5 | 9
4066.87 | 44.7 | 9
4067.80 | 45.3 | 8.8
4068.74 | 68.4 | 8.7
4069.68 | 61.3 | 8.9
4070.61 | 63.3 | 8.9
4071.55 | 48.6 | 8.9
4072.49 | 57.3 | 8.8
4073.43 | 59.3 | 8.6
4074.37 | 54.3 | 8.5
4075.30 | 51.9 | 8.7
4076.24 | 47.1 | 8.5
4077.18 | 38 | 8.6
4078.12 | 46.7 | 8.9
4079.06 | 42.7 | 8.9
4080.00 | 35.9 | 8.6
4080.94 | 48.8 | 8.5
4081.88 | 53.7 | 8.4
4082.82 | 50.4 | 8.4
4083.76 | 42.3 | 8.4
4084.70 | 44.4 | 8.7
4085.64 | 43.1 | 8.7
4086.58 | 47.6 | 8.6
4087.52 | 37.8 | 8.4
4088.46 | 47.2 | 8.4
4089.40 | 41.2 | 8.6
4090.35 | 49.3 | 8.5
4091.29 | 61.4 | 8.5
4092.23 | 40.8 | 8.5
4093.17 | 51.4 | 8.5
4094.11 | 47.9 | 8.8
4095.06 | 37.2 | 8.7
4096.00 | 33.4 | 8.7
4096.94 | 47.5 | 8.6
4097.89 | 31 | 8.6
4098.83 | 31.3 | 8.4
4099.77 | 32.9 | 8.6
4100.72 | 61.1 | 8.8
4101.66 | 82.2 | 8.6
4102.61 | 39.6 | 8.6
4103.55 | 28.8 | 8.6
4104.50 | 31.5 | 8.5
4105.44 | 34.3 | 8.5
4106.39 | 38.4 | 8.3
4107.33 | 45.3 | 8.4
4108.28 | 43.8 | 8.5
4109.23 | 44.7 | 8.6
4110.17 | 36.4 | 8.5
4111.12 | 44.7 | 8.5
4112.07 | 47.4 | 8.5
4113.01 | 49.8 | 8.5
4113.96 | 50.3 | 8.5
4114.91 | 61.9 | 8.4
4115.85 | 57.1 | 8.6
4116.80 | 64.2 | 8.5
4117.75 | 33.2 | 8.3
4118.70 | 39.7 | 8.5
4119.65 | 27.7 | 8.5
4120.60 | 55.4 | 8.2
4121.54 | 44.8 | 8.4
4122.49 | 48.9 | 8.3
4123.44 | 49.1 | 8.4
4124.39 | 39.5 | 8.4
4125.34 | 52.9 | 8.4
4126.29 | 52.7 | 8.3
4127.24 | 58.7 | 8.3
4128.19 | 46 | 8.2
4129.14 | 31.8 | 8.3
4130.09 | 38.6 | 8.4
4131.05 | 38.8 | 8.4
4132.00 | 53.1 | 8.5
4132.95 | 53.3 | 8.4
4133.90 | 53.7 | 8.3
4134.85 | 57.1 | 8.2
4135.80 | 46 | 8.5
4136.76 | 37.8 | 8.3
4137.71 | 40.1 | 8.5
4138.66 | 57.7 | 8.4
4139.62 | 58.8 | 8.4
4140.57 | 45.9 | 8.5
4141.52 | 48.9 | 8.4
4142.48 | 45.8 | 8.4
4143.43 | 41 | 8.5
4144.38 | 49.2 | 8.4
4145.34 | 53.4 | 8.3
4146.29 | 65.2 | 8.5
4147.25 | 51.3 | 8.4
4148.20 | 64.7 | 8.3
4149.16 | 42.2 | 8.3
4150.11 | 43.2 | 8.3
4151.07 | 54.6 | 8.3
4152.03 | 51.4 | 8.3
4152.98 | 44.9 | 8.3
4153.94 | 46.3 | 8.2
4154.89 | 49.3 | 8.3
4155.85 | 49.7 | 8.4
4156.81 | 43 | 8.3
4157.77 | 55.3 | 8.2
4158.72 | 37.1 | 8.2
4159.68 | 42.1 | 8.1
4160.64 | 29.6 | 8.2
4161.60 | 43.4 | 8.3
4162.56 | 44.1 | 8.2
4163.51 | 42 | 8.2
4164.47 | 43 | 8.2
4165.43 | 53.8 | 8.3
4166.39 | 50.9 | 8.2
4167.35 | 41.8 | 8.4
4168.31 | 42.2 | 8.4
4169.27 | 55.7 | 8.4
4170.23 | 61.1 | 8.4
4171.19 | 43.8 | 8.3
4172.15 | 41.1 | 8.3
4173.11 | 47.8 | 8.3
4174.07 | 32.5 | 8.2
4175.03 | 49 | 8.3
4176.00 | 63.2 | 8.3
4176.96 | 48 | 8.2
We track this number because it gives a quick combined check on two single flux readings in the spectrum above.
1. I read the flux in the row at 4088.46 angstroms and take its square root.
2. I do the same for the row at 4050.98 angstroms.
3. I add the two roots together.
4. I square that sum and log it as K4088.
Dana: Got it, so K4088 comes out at 152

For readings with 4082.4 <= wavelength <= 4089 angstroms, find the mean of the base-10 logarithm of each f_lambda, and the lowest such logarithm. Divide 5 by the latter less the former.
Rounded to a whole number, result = -70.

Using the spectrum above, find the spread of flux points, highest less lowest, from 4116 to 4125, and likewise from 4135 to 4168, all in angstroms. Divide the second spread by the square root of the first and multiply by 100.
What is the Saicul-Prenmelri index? 589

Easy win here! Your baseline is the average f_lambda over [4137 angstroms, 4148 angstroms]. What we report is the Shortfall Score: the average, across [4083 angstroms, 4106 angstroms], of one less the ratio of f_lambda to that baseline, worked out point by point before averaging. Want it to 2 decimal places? 0.14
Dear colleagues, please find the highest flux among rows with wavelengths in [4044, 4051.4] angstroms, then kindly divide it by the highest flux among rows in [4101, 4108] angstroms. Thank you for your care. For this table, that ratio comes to 0.70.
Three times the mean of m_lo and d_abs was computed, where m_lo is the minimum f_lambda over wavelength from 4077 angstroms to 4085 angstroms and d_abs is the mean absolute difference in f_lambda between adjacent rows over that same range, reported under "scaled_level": 63.4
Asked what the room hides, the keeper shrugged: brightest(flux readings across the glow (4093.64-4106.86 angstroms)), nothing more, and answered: 82.2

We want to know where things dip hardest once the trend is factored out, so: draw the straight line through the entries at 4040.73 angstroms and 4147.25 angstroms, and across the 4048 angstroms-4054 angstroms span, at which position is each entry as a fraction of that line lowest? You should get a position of 4050.98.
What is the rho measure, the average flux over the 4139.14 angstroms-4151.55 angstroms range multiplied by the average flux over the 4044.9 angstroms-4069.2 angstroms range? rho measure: 2513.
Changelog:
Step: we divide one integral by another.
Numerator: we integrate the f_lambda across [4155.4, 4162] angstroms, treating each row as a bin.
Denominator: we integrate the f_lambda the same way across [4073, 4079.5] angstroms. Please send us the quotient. 0.90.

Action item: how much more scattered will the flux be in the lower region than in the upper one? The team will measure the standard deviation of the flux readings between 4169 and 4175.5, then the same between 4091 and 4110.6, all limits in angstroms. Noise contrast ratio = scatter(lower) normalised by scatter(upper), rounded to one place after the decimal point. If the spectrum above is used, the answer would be 1.4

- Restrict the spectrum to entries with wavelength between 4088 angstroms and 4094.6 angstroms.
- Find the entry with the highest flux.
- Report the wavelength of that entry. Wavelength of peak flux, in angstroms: 4091.29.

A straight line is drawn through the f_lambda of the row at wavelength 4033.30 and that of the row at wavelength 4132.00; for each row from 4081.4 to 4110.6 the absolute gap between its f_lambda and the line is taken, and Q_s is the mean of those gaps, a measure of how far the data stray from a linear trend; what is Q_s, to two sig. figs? 9.5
